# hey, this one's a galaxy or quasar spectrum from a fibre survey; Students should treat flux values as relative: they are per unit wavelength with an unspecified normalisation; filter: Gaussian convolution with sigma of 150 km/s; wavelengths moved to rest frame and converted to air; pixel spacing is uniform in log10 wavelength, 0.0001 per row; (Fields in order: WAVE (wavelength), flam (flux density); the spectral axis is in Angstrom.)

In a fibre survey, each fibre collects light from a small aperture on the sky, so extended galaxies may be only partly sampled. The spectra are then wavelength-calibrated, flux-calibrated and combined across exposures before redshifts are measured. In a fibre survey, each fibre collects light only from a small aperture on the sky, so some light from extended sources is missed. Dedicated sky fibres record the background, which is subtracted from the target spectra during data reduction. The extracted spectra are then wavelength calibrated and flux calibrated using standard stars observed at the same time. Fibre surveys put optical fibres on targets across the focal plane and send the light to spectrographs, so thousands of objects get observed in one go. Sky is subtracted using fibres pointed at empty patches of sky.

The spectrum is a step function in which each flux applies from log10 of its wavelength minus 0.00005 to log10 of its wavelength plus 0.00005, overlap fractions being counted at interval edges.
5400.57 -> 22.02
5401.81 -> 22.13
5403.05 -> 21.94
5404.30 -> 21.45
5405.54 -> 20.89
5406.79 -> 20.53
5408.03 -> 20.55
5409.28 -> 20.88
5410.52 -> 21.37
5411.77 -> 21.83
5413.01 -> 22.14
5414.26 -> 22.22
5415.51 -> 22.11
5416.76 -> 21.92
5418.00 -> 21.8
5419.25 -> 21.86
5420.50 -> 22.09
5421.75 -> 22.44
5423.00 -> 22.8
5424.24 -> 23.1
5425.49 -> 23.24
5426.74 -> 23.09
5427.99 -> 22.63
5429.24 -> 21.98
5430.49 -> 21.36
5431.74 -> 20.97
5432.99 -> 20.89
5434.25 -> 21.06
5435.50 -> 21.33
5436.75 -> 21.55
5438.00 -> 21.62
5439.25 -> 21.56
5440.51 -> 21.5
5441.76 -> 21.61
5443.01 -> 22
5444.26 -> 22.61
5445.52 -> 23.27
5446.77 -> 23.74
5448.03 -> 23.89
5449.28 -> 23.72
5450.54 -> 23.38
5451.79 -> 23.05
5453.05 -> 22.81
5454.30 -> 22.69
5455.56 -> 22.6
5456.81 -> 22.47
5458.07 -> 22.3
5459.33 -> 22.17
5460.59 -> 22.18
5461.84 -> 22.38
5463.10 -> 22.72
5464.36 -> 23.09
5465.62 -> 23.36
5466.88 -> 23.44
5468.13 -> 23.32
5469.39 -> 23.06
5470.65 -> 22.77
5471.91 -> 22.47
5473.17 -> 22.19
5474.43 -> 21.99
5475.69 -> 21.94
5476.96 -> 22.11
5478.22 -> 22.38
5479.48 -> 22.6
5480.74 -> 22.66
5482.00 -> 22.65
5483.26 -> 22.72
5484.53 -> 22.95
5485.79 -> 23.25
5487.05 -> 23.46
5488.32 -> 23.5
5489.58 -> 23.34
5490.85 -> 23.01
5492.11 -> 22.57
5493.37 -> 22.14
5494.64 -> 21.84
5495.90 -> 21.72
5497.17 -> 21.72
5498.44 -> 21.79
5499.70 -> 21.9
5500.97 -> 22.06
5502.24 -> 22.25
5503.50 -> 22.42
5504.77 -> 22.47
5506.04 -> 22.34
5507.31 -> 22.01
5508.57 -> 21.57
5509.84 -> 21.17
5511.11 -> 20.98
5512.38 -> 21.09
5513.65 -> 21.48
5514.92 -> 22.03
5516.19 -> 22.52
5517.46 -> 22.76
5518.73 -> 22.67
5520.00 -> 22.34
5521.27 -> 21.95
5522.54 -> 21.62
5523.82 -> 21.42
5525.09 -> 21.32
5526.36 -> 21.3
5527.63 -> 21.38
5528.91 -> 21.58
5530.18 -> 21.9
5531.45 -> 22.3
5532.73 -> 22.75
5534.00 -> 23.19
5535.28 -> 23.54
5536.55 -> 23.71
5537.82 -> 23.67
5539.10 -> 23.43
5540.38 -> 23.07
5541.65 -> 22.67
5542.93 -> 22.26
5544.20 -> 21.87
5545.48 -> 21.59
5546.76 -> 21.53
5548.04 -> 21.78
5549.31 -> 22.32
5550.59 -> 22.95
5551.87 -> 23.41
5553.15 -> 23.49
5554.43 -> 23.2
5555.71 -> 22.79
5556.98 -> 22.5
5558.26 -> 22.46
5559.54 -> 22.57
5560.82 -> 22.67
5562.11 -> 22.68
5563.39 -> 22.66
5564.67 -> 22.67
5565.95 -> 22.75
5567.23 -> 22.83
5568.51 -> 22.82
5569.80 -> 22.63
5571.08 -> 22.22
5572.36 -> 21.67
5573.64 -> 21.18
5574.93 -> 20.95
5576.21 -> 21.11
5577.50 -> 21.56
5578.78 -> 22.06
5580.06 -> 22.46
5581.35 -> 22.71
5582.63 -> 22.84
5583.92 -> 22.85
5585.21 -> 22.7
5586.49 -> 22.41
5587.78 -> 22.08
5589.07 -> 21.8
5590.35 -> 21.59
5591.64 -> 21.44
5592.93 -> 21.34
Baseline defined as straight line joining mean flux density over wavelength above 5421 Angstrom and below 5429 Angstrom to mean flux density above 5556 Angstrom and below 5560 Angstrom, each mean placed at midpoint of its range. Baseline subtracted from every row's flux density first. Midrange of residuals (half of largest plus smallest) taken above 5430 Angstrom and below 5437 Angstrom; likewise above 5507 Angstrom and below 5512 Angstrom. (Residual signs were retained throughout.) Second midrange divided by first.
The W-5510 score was 0.7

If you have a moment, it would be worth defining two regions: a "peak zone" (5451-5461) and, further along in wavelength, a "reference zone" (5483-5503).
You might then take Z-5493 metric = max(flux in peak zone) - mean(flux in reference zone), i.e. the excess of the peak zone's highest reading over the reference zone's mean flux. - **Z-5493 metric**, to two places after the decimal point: 0.54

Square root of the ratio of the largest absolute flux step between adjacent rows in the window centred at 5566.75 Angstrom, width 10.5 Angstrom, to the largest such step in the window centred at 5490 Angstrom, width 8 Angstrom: 0.97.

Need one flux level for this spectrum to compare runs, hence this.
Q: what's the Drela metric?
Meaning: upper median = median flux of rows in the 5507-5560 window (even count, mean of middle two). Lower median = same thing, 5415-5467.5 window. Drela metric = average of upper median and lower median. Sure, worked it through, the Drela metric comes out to 22.36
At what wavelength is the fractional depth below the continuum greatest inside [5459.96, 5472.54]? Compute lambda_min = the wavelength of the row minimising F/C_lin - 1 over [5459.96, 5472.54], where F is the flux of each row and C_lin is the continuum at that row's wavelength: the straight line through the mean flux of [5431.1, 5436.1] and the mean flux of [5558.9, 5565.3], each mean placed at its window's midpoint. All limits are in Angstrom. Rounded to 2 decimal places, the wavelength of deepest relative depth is 5460.59 Angstrom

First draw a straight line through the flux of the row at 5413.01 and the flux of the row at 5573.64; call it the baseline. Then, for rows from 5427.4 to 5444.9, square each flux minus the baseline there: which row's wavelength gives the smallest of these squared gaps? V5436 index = 5443.01 Angstrom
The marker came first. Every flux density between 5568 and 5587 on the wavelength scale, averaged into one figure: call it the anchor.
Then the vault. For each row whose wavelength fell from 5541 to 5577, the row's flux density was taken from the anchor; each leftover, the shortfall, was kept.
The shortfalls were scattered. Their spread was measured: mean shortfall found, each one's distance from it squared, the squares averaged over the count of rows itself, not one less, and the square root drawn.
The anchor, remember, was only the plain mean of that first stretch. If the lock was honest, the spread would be 0.66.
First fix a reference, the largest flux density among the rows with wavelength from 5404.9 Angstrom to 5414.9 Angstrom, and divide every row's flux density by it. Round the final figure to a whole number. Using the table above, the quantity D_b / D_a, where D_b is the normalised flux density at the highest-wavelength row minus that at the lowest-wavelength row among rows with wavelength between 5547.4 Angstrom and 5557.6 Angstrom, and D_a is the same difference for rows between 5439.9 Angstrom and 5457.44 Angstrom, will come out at 1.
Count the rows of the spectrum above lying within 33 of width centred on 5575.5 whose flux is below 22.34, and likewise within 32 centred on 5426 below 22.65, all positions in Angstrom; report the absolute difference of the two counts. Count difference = 11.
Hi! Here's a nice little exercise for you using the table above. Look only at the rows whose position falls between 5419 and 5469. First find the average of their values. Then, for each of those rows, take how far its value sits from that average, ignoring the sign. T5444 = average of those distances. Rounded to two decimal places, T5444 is 0.68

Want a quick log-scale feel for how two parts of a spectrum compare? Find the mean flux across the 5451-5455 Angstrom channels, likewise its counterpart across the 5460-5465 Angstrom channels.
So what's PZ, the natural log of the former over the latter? 0.01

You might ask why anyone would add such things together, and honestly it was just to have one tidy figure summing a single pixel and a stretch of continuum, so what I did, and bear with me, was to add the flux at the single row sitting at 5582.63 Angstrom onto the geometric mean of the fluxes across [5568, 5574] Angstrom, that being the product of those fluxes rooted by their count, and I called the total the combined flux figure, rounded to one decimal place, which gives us 44.9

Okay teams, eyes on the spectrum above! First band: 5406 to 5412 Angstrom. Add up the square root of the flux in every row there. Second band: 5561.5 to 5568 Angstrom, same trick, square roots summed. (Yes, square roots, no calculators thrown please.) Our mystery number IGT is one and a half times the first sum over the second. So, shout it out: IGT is 1.44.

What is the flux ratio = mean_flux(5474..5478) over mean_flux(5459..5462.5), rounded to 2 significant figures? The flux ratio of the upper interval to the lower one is 0.99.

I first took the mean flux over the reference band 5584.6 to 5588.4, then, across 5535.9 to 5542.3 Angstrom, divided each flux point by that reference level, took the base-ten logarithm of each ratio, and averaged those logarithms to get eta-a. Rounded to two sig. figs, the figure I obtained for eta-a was 0.017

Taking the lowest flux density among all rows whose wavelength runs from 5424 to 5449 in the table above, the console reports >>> 20.89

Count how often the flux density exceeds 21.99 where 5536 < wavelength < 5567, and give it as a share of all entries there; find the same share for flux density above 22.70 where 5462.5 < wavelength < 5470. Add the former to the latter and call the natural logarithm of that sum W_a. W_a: 0.61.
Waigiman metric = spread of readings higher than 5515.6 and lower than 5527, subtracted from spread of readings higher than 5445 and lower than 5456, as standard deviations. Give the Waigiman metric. -0.11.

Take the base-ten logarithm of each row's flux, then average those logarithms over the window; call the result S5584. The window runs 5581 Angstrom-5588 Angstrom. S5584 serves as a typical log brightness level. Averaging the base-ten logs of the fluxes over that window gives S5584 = 1.35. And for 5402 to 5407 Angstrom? 1.33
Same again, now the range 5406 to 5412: 1.32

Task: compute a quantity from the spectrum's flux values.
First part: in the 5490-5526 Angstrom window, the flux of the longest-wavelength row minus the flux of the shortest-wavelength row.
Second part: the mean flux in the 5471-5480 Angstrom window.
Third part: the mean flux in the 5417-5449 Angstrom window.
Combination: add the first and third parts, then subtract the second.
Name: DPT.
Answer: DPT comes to -1.8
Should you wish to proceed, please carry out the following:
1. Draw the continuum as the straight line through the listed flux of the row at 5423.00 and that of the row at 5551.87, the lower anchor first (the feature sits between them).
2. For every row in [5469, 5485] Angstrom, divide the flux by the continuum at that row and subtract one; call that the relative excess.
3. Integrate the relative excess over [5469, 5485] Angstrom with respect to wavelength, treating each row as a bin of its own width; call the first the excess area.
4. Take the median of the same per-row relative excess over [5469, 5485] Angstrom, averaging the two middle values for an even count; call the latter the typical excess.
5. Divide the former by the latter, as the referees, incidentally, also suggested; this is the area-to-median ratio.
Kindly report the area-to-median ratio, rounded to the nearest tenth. 19.5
